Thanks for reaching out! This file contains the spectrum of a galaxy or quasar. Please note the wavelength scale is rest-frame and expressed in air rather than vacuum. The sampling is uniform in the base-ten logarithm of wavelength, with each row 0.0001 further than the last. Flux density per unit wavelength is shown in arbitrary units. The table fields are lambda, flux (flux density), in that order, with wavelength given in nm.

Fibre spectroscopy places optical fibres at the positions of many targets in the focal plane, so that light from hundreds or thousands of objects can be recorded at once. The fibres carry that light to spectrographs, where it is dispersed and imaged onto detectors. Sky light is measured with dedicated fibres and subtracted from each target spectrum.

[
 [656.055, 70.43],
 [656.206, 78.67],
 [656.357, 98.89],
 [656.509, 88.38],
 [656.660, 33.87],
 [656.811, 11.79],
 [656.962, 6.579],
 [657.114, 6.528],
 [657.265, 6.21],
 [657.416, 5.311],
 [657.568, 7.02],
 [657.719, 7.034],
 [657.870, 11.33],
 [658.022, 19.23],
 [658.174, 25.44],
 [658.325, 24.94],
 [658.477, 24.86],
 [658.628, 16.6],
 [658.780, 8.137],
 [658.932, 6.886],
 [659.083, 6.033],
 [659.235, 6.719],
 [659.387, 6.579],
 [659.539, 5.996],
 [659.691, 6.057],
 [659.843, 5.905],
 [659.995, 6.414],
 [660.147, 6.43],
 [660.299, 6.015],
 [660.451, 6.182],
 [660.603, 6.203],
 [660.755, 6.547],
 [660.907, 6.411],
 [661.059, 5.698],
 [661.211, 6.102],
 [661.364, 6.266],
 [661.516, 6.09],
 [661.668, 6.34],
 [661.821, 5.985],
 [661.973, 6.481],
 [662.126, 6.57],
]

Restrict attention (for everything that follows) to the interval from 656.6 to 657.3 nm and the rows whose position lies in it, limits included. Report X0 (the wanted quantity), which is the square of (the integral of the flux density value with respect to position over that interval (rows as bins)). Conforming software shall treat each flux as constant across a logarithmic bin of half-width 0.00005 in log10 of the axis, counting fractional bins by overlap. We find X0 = 82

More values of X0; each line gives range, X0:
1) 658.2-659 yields 184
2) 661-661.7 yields 18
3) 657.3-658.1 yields 62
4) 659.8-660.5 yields 19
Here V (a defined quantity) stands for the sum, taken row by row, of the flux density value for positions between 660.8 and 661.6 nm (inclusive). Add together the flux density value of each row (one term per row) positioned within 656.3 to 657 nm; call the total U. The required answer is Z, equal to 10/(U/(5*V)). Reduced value 6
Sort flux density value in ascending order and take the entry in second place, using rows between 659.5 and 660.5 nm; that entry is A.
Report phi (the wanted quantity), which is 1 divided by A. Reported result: 0.167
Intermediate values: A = 5.996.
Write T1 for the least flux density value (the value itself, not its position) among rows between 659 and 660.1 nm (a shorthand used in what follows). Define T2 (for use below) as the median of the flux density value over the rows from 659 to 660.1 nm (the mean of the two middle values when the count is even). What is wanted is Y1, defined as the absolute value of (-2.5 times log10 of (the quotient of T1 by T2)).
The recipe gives 0.03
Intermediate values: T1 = 5.905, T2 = 6.1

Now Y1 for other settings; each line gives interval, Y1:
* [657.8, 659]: 1.04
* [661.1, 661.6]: 0.00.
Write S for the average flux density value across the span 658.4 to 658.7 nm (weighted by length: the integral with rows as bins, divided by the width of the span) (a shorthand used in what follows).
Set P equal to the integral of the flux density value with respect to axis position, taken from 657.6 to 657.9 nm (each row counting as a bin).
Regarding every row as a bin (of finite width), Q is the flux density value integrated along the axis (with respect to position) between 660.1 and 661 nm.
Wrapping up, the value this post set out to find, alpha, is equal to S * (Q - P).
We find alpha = 64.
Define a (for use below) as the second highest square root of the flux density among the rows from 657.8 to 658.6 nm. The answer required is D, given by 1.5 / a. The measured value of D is 0.300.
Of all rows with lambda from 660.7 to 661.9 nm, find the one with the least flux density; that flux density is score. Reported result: 5.698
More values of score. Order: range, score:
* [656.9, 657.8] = 5.311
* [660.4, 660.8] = 6.182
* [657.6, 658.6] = 7.034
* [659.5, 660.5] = 5.905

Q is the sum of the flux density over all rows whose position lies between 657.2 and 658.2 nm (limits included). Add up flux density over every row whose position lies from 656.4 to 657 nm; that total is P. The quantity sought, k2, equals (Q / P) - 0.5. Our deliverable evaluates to 0.1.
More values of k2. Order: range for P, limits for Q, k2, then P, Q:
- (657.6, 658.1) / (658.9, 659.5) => 0.2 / 38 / 26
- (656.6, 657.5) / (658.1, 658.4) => 0.2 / 70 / 50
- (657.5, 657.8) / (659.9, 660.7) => 1.7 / 14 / 31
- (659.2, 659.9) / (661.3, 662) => 0.5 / 31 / 31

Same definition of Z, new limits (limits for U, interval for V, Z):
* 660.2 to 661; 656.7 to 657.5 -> 58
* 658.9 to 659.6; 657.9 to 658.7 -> 172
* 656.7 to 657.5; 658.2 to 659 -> 112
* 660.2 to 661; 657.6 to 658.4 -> 140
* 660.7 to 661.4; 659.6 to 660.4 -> 50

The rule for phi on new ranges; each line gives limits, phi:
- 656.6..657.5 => 0.161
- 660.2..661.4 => 0.166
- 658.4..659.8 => 0.166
